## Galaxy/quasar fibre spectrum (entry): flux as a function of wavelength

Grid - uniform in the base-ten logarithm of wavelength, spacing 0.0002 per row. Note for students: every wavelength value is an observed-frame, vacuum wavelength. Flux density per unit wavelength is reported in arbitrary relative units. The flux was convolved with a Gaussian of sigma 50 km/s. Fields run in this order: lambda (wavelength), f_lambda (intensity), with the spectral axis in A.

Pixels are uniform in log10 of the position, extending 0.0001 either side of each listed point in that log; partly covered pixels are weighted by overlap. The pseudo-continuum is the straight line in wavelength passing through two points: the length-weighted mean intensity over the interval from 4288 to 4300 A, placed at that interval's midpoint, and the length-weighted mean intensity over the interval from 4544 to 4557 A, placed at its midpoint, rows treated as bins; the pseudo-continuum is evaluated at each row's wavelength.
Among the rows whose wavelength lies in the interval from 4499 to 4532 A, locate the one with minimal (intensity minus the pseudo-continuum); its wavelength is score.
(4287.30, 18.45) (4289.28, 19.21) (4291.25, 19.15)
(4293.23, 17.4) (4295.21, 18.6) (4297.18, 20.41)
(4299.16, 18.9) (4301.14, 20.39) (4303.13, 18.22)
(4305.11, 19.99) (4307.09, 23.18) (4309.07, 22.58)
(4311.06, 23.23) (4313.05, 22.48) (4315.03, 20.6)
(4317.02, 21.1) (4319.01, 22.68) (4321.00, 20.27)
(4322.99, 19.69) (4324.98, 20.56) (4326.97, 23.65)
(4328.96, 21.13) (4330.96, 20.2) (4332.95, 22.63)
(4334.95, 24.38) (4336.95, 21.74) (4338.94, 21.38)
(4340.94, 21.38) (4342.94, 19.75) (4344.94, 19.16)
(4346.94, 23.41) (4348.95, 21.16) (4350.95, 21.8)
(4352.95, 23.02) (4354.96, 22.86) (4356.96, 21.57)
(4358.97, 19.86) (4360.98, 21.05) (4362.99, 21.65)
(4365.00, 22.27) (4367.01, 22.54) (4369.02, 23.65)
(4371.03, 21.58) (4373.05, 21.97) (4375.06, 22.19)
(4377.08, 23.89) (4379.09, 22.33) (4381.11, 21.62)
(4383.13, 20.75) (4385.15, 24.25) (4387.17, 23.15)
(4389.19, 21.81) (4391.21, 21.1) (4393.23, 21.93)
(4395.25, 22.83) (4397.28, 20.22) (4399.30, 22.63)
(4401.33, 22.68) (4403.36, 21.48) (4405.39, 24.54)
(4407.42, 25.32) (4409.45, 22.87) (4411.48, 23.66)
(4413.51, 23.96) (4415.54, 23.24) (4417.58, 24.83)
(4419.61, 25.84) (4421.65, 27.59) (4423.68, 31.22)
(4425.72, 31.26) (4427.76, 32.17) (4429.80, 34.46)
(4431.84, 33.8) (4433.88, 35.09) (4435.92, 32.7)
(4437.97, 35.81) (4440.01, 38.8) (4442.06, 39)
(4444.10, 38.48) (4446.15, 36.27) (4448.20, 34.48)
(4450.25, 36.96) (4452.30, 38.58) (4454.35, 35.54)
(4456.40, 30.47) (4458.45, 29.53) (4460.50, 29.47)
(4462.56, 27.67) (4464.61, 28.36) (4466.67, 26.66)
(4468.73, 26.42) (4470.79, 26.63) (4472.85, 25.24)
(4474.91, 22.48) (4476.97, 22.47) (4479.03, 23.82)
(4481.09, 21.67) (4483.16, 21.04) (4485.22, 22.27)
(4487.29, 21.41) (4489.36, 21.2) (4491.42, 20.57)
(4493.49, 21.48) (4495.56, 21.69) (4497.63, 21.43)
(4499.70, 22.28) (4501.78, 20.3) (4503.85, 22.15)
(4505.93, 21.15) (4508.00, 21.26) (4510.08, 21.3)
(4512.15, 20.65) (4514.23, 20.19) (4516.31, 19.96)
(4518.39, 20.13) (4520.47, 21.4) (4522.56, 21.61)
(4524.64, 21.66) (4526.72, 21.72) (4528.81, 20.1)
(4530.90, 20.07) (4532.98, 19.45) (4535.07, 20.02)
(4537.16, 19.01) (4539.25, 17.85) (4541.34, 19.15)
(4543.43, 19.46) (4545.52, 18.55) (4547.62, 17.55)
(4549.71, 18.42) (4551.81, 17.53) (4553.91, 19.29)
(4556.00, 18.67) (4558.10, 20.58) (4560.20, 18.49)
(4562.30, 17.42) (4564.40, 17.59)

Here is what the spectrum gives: 4516.31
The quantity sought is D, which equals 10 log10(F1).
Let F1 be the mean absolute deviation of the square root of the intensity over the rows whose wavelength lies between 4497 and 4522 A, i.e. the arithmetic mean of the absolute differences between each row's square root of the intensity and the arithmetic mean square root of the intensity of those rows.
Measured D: -11.5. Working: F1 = 0.070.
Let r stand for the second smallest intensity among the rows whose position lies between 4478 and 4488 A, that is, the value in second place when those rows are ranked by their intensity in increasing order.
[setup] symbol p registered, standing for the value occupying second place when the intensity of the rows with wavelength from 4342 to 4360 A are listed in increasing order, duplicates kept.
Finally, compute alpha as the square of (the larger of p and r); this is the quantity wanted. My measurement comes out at 458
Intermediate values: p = 19.75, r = 21.41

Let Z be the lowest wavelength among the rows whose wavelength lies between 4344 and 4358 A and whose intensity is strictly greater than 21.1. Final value 4346.94 A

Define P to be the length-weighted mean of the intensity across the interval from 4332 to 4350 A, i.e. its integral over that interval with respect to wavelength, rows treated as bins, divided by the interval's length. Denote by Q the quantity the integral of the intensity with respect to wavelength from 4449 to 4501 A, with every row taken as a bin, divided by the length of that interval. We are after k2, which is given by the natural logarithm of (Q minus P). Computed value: 1.4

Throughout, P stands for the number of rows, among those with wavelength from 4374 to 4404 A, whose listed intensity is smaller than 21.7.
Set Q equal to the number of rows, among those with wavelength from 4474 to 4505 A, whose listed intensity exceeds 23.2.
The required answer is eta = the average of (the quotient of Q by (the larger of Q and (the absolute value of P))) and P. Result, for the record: 2.6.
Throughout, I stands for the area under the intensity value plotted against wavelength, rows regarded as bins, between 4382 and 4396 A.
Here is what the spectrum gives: 312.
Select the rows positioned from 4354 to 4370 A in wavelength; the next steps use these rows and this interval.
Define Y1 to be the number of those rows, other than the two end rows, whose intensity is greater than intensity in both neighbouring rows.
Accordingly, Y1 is 0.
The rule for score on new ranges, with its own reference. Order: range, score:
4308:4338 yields 4322.99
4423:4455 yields 4423.68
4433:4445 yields 4435.92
